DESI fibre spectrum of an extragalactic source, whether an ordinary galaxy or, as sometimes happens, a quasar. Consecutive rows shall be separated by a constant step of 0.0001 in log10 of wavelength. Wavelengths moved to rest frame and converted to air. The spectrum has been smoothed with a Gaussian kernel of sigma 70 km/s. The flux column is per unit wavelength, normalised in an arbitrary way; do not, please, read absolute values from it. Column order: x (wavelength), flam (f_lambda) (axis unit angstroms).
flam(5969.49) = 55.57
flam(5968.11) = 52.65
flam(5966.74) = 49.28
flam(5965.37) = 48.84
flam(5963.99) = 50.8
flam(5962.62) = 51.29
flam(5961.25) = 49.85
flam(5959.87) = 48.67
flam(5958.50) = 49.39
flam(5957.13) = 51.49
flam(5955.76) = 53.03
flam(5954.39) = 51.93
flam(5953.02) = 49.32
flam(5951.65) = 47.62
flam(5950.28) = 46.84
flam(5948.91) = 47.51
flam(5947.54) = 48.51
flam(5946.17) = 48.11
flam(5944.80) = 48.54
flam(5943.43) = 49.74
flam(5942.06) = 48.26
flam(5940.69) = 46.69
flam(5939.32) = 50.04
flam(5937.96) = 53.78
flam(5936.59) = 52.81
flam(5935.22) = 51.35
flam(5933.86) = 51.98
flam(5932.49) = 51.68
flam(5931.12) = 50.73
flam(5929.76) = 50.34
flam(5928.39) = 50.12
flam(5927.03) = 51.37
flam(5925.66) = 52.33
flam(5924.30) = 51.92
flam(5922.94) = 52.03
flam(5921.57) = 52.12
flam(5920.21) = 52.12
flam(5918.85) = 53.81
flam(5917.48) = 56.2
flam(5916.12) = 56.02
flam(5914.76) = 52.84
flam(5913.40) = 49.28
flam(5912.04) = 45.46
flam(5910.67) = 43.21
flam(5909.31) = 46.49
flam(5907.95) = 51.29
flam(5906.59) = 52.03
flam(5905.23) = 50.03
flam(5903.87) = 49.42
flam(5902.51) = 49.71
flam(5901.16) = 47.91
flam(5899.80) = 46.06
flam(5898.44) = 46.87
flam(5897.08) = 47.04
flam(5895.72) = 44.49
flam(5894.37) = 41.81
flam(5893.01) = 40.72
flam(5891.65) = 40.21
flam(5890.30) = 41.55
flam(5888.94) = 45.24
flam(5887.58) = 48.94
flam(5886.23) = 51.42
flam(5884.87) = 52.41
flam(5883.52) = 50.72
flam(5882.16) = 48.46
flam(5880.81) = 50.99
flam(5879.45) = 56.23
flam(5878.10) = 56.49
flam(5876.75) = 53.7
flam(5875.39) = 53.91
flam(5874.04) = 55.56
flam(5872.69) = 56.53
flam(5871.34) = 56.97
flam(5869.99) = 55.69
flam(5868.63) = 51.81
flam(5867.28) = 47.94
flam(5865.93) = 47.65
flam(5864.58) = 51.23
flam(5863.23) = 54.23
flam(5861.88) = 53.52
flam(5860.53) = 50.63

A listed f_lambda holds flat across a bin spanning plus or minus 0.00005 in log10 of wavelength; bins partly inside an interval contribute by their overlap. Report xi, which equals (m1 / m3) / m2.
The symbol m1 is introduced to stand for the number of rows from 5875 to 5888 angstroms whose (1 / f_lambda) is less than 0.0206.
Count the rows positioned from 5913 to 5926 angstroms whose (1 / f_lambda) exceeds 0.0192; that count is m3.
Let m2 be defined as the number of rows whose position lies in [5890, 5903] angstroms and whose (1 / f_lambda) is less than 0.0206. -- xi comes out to 3.00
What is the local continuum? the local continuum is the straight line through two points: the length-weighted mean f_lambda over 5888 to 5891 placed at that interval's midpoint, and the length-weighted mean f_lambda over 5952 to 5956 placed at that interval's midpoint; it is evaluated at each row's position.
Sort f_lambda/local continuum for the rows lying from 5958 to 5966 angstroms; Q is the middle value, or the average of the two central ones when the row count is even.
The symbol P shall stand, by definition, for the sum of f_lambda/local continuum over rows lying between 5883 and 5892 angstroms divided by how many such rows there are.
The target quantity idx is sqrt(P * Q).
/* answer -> 1.021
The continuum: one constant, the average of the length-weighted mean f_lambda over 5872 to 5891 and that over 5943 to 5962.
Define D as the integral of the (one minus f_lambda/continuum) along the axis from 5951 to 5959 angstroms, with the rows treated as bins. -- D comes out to -0.01 angstroms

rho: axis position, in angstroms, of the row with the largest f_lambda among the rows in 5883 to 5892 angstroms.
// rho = 5884.87 angstroms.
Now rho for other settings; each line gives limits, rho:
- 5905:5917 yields 5916.12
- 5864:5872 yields 5871.34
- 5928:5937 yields 5936.59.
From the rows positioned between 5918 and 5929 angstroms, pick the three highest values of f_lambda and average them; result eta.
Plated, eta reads 52.8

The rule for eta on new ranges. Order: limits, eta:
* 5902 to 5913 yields 51.1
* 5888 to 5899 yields 46.4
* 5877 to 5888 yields 55.0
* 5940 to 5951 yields 48.9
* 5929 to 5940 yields 52.9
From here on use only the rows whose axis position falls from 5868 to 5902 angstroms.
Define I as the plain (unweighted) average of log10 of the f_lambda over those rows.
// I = 1.69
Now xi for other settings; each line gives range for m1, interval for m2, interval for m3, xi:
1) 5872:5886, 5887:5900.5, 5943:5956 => 1.00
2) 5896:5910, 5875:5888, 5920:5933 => 0.08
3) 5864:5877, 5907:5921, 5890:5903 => 0.11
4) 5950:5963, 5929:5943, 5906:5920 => 0.17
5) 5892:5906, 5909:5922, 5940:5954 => 0.04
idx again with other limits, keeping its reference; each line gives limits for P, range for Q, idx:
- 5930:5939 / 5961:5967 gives 1.013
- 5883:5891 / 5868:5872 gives 1.219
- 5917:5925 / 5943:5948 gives 1.042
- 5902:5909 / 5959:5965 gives 1.036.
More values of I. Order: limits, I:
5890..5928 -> 1.69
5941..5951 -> 1.68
